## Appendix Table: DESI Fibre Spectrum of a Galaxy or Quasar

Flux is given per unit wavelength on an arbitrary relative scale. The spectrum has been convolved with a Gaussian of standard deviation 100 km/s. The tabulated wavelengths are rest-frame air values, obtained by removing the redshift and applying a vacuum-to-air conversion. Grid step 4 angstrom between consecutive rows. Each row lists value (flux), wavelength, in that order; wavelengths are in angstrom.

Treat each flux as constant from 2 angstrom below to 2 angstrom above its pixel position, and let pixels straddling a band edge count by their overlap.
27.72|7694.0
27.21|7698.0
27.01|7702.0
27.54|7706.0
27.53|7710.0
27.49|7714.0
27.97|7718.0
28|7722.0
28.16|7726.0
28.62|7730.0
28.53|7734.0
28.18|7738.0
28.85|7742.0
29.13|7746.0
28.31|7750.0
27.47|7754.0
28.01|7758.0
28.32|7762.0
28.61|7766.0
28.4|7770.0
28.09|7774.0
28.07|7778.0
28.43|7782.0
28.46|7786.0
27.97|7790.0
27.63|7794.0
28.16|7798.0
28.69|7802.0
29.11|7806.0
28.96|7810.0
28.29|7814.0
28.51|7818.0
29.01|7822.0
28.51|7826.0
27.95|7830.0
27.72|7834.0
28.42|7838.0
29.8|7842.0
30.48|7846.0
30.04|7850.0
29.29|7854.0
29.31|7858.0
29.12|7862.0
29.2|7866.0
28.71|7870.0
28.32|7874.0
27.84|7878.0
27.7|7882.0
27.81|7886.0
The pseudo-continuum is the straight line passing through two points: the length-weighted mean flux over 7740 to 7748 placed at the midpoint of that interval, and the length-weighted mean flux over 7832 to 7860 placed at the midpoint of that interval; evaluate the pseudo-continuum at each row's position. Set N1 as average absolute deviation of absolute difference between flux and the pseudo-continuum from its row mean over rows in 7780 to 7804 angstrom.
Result 0.31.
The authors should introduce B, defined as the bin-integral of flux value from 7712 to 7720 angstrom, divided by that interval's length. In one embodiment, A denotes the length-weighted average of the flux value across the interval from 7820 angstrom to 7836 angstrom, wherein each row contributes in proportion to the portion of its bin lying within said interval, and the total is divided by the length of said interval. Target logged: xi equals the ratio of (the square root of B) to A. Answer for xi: 0.1861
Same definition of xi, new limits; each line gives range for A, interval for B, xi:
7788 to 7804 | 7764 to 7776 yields 0.1895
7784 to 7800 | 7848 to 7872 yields 0.1929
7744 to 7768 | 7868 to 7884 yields 0.1874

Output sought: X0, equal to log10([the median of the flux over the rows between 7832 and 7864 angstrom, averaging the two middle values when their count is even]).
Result 1.47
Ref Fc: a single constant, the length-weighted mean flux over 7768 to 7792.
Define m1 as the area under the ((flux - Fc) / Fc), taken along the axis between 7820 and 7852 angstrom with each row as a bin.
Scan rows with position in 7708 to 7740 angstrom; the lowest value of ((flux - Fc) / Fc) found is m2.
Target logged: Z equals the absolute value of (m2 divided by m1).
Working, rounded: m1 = 0.9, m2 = -0.0264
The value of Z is 0.03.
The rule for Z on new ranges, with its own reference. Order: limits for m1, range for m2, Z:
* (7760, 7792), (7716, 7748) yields 0.15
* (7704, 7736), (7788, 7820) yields 0.07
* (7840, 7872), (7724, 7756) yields 0.02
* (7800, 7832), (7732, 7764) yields 0.06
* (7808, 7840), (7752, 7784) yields 0.13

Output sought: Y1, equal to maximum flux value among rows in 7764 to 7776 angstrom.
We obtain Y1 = 28.61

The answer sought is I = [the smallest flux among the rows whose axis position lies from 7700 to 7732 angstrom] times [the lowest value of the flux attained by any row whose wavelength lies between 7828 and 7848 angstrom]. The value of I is 749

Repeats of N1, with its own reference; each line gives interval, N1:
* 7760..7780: 0.19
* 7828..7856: 0.40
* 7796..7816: 0.33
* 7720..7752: 0.27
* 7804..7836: 0.41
